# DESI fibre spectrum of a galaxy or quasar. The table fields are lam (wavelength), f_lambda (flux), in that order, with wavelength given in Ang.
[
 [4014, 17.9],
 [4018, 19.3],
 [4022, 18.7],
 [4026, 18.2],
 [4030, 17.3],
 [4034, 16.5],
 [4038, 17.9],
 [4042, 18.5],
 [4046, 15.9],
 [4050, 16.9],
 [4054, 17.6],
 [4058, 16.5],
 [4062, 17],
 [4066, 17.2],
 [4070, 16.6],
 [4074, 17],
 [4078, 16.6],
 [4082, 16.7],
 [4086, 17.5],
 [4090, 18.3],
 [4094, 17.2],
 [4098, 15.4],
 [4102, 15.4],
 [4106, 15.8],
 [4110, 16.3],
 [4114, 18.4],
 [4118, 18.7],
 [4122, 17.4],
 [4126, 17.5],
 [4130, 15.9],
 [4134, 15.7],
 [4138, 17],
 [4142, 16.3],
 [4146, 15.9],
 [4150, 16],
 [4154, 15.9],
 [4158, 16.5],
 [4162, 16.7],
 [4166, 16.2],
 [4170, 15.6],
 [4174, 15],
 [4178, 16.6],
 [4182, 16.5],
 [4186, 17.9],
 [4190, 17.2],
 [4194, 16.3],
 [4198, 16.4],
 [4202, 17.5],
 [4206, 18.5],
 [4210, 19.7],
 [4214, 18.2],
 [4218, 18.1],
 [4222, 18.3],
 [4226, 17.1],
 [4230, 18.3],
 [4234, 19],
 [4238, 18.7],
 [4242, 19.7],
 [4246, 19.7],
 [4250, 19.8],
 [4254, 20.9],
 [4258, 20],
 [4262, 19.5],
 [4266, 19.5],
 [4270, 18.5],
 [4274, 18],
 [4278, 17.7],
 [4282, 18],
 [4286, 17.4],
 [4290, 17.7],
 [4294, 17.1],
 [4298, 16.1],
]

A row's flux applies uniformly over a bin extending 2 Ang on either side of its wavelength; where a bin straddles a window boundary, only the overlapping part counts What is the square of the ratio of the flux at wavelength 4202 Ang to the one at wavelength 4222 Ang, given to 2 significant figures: 0.91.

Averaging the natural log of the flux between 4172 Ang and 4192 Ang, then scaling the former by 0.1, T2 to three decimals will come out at 0.281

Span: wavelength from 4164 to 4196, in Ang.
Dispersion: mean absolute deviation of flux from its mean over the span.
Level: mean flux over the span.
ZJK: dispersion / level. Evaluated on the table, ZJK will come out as 0.039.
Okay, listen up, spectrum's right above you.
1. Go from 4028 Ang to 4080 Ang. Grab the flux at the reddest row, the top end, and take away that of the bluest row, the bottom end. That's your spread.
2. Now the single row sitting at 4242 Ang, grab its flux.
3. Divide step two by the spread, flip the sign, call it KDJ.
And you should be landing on 28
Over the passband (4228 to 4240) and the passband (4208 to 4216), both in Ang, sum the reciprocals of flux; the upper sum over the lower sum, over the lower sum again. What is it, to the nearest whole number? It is 14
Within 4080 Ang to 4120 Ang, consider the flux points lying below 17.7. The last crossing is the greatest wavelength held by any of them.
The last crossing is 4110 Ang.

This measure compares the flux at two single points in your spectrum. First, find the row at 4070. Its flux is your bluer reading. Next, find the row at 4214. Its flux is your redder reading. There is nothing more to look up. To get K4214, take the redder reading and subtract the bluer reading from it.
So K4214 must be 1.6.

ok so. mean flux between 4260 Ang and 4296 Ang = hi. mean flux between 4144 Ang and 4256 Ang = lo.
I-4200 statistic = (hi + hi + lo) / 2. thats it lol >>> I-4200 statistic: 26.9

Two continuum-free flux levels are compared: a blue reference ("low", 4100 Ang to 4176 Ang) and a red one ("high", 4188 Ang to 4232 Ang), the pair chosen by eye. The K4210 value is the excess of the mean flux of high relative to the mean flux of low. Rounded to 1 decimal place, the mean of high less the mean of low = 1.4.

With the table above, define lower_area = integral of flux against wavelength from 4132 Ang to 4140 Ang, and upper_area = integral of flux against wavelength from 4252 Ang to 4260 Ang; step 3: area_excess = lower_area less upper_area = -33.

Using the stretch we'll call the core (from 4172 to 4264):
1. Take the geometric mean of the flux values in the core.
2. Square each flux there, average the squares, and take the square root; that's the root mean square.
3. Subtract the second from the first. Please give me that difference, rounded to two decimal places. -0.12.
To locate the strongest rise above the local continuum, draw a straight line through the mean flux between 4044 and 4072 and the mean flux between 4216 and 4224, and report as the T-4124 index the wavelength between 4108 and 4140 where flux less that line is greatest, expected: 4118 Ang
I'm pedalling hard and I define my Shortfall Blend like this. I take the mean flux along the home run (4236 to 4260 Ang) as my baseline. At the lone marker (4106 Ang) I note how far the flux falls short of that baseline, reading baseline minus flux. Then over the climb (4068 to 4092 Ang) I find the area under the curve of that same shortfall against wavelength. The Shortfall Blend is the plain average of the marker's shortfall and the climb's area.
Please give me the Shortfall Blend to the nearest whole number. 34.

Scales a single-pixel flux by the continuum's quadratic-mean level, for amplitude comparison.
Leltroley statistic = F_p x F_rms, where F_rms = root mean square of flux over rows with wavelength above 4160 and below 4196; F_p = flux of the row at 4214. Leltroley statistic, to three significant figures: 300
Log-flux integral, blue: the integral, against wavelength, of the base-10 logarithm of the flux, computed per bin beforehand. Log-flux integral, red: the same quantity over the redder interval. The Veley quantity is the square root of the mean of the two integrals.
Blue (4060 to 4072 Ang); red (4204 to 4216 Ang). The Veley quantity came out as 3.87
